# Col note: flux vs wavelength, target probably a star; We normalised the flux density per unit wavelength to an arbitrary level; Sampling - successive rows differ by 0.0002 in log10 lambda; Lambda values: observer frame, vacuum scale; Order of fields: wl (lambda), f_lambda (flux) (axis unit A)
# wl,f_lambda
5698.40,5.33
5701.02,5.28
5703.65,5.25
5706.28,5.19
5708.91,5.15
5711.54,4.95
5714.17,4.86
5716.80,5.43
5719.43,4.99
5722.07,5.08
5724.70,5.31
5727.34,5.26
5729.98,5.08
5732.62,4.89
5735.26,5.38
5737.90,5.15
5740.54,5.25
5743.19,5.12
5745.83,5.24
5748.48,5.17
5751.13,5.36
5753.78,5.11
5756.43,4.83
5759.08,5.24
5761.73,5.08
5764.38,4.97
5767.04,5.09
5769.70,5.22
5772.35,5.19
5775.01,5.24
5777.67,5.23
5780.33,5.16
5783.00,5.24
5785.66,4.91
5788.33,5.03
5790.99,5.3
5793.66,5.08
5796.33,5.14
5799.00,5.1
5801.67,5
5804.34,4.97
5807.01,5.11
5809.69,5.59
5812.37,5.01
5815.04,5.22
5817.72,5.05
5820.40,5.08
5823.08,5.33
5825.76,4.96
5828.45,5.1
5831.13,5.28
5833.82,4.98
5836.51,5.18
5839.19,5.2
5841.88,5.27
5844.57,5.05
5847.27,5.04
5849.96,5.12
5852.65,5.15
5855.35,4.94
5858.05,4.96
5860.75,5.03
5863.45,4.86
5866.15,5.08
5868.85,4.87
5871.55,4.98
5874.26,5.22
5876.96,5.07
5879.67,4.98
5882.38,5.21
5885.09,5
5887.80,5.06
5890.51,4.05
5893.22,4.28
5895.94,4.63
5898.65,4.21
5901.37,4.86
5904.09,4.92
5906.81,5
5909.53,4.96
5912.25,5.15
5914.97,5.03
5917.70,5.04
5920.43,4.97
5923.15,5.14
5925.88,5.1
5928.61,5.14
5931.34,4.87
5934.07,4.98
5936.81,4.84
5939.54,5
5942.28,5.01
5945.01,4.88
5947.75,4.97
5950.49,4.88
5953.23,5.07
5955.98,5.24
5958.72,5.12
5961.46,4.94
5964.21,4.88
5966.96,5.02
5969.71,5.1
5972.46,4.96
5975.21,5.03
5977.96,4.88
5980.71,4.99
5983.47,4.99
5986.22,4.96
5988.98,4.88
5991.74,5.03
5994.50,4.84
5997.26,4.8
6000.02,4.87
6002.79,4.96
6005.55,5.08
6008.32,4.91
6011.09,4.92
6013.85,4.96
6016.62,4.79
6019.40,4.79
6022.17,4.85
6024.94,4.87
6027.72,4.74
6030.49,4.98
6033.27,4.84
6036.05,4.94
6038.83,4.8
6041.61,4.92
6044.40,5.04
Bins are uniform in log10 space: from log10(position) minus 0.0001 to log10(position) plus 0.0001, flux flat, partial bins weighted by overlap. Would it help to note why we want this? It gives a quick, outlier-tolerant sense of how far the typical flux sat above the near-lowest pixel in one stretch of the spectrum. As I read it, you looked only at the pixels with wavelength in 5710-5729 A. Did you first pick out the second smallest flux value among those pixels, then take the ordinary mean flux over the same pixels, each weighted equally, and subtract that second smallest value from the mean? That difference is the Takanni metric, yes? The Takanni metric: 0.18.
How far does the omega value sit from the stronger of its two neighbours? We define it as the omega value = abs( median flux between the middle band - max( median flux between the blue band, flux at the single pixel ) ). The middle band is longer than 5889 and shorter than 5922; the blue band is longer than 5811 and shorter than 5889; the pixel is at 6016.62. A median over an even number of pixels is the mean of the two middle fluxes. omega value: 0.12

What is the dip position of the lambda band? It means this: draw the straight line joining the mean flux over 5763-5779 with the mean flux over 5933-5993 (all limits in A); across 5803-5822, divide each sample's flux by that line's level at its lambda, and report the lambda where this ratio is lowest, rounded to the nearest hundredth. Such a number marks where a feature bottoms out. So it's 5804.34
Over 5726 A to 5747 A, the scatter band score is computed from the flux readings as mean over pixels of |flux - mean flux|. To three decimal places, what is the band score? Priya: 0.111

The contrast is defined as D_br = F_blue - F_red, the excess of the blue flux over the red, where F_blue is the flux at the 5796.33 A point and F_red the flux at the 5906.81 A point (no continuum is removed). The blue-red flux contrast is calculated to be 0.1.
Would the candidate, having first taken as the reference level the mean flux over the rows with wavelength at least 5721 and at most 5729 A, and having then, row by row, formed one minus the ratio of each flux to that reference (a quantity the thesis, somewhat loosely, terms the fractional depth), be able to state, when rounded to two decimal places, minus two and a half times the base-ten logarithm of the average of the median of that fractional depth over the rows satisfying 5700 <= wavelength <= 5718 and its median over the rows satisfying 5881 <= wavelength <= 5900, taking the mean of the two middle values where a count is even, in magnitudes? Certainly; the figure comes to 3.08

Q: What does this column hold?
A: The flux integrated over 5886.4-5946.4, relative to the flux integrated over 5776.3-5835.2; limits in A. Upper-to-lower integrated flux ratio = 0.97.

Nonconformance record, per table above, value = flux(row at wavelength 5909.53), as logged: 4.96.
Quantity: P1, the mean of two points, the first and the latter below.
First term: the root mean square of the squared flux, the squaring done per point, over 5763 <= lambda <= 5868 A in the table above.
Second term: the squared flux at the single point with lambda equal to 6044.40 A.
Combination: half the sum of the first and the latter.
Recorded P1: 25.8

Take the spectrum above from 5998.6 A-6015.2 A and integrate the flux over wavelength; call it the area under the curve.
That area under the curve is 82.2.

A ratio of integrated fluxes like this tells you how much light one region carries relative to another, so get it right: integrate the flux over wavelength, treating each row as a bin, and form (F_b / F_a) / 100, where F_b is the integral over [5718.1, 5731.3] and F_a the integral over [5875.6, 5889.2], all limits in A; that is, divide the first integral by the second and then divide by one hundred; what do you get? 0.0099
